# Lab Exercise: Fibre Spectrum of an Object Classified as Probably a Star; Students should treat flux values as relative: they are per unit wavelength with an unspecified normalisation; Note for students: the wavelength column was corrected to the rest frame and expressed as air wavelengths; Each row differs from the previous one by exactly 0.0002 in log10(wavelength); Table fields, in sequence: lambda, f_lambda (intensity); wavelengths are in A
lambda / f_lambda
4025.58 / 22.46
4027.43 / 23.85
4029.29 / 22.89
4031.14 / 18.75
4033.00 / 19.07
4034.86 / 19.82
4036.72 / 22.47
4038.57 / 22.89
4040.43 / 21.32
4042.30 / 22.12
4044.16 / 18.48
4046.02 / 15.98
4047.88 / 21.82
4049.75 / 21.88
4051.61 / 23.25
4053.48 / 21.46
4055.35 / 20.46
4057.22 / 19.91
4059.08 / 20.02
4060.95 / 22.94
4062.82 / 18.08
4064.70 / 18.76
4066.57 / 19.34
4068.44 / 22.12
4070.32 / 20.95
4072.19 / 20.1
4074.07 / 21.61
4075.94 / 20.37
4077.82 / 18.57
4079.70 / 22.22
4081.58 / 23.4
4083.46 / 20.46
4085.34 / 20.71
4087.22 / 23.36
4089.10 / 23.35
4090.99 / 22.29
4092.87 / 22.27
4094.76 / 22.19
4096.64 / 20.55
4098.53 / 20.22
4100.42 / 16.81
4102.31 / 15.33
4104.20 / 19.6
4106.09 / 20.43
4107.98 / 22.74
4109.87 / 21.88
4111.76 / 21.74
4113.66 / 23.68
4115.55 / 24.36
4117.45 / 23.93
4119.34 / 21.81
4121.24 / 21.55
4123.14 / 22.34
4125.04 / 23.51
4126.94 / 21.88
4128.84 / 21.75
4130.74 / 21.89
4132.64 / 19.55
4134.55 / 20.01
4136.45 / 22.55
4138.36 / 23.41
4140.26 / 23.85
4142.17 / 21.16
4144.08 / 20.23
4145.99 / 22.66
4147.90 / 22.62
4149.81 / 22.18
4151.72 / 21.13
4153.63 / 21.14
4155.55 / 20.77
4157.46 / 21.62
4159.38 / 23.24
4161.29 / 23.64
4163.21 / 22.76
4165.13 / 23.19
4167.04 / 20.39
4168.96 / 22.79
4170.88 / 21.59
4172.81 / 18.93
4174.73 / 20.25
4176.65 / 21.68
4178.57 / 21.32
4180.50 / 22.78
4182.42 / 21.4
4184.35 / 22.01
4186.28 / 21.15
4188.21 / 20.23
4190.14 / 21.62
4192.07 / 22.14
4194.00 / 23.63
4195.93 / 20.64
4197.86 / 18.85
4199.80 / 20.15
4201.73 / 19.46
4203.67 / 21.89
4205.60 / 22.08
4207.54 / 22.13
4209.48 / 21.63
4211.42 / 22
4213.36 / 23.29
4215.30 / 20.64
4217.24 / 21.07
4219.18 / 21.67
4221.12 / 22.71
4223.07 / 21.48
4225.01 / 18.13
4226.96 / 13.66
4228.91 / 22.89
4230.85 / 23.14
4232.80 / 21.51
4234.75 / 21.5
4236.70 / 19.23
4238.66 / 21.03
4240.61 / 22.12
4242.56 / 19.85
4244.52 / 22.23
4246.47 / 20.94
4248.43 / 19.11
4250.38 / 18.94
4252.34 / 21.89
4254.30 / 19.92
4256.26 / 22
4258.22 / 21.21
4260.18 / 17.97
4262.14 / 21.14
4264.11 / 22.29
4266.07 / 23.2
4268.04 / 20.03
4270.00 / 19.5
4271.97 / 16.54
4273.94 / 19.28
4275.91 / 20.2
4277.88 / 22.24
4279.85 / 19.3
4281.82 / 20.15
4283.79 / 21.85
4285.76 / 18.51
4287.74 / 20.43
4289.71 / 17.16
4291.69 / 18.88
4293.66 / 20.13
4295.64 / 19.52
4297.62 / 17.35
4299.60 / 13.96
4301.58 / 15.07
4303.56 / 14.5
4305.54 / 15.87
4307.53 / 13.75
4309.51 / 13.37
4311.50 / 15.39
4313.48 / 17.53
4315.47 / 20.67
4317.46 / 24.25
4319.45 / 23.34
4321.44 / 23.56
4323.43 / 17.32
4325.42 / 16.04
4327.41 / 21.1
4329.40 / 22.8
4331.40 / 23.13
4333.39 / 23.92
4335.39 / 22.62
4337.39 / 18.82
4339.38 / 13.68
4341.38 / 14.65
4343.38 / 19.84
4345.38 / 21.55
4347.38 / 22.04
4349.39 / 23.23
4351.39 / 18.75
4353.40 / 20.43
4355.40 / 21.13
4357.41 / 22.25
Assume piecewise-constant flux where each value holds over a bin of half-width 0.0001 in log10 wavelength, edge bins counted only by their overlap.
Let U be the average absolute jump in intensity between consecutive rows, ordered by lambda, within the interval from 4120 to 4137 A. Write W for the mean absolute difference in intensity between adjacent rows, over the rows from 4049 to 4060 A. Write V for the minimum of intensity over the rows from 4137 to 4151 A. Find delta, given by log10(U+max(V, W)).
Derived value 1.33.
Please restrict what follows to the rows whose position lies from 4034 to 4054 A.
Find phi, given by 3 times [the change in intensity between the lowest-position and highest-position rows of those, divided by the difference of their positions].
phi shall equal 0.3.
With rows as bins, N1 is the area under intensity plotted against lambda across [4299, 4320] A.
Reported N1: 357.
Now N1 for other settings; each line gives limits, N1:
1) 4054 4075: 429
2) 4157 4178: 458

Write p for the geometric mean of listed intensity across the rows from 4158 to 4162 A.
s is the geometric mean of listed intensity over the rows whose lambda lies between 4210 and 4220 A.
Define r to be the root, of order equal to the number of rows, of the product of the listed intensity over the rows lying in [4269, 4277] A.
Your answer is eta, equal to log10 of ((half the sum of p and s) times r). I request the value 2.63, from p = 23.4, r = 19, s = 21.7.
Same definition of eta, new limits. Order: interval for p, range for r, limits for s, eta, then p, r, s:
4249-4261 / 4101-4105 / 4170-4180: 2.55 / 20.3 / 17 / 20.7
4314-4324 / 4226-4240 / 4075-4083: 2.63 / 21.7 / 20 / 21.1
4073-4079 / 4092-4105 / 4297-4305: 2.53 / 20.1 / 19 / 15.2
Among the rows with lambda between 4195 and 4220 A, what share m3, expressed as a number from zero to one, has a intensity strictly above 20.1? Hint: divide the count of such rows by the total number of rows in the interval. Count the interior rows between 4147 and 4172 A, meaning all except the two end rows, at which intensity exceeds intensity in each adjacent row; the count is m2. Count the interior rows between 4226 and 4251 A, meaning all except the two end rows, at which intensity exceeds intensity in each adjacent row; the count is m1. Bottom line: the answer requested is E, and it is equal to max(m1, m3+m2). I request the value 4.8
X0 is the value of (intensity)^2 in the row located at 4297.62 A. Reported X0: 301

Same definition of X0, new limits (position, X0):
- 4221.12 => 516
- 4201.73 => 379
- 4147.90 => 512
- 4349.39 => 540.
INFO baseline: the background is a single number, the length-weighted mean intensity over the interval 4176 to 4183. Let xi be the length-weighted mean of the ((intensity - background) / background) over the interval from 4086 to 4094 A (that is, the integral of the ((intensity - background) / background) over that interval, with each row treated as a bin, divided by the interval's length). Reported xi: 0.04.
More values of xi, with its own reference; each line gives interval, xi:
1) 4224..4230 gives -0.16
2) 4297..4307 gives -0.30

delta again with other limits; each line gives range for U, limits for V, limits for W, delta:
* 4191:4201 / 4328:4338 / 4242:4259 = 1.32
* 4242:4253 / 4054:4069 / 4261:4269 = 1.30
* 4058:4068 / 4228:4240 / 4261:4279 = 1.33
